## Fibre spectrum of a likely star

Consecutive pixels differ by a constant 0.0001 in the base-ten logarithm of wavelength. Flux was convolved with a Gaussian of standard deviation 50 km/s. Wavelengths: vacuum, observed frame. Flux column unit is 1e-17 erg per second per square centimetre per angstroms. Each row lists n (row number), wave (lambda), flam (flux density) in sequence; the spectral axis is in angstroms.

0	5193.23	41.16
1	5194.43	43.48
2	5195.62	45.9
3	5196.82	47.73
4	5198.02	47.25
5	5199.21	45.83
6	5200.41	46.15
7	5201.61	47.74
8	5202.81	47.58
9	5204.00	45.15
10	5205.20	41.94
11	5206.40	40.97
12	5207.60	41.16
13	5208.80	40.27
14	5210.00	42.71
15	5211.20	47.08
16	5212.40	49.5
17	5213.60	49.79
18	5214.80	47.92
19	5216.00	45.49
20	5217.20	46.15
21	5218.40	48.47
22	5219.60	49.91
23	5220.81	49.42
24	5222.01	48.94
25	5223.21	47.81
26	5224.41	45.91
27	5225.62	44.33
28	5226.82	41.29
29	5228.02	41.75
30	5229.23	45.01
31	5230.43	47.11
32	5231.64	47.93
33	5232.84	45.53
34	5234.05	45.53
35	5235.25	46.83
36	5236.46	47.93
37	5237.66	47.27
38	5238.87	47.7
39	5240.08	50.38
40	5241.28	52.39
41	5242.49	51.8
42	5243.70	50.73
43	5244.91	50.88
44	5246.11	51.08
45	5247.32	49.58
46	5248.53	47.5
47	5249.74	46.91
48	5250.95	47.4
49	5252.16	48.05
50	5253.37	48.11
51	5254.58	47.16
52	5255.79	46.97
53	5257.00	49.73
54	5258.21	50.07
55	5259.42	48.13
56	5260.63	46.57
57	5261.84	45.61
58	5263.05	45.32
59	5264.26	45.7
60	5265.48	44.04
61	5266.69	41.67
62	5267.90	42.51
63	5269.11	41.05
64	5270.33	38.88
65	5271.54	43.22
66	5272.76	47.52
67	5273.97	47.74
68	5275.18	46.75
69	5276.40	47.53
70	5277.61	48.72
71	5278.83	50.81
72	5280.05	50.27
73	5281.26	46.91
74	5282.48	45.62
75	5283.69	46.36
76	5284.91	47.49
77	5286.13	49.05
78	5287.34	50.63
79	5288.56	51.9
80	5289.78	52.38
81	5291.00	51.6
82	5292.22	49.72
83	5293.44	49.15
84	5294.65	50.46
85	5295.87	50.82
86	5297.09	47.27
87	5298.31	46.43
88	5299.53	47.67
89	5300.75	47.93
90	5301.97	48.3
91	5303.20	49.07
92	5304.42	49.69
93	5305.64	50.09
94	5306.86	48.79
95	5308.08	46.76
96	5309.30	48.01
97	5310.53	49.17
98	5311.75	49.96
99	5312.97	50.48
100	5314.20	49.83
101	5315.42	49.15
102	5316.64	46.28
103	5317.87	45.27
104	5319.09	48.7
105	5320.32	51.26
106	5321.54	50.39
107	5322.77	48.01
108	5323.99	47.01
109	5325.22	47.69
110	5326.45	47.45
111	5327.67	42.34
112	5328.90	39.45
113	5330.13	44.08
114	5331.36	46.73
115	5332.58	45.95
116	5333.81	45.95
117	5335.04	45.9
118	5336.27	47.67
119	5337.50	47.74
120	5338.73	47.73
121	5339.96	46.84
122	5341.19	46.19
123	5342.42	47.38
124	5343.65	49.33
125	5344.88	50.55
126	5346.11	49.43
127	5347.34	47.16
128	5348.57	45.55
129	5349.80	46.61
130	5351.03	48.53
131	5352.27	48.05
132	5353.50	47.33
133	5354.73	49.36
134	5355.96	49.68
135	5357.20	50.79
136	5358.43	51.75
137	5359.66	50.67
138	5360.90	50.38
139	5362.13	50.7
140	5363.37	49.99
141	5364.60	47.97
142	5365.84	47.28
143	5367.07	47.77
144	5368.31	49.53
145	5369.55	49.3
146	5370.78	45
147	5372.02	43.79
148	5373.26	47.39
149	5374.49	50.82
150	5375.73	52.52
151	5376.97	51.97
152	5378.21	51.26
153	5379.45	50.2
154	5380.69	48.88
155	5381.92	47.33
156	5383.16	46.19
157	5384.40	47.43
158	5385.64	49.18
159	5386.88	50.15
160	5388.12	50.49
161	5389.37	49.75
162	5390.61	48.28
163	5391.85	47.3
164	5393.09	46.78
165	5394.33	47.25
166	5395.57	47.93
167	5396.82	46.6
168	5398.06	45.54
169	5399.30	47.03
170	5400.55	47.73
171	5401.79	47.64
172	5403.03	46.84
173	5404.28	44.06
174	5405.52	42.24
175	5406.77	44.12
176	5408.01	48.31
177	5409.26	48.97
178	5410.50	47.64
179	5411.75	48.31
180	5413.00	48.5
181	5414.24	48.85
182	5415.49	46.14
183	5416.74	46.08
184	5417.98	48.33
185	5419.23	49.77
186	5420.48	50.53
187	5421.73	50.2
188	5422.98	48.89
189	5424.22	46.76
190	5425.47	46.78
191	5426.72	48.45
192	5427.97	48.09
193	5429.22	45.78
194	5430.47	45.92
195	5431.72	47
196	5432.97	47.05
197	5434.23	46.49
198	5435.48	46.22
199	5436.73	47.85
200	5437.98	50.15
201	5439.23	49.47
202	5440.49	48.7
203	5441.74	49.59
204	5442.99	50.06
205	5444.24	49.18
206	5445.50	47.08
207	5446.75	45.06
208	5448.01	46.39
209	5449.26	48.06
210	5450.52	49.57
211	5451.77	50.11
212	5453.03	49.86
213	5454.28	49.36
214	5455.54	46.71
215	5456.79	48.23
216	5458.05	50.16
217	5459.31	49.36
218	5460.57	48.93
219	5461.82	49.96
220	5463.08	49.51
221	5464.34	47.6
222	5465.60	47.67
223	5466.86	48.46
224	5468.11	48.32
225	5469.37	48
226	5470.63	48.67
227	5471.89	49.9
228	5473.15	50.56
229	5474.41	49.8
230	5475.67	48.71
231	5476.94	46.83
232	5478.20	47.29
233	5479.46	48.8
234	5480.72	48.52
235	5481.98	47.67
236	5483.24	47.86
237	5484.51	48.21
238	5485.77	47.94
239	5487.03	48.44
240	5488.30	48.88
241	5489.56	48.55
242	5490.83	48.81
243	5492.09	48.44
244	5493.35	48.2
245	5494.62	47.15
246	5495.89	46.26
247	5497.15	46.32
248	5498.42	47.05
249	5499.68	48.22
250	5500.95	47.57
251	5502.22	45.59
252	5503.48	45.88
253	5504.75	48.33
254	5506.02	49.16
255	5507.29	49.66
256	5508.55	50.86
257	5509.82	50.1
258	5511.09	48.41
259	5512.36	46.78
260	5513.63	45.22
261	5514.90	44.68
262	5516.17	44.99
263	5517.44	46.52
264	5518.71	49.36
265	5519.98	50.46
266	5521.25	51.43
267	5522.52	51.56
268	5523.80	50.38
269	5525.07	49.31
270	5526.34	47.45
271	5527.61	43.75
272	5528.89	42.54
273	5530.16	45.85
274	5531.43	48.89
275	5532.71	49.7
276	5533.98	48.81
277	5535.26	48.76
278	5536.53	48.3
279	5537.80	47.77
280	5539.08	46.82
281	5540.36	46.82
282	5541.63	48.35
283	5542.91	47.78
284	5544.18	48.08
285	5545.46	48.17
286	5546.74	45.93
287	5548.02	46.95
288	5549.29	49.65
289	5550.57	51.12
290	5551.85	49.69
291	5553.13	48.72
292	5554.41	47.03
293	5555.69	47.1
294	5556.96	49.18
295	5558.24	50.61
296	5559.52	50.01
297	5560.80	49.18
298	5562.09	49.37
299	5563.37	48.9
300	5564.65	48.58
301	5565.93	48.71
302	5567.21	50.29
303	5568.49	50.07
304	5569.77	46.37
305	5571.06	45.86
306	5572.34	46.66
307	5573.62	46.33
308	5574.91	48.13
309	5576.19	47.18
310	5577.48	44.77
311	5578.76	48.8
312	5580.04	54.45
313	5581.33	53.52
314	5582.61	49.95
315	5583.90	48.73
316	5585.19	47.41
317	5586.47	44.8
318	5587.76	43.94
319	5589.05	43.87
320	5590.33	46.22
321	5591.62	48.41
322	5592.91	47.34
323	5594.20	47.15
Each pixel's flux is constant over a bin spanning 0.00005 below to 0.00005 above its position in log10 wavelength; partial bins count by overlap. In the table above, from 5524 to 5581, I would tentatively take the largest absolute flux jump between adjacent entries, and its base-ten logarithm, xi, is 0.8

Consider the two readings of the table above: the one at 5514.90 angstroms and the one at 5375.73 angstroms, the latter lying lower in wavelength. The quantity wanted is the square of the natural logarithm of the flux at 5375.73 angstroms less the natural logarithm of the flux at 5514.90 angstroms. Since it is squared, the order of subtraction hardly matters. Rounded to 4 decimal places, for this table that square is 0.0261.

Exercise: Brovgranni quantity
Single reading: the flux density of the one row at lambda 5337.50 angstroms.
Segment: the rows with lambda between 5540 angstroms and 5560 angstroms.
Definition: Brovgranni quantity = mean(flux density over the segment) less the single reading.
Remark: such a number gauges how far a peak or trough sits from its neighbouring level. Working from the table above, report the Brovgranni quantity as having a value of 0.7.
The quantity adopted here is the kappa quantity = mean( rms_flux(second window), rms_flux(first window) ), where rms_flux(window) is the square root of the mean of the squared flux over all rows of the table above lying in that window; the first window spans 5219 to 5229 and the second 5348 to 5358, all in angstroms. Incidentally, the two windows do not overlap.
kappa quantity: 47.3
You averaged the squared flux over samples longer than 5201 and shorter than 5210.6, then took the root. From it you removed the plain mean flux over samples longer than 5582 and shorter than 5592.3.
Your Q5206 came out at -3.1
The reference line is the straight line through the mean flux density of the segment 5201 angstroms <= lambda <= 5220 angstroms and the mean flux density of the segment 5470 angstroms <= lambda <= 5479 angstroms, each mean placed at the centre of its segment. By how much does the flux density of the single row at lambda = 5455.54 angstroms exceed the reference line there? -1.9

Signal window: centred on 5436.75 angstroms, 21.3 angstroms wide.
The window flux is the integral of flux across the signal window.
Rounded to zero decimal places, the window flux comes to 1017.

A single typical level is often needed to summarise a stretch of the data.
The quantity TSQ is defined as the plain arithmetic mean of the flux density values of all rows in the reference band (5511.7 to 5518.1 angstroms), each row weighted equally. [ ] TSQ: 46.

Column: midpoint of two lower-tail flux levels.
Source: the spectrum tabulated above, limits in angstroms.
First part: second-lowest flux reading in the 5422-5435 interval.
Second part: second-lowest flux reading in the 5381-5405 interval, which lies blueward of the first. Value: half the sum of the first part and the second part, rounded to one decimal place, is 45.7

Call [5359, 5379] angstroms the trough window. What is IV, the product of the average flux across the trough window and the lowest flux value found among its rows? 2152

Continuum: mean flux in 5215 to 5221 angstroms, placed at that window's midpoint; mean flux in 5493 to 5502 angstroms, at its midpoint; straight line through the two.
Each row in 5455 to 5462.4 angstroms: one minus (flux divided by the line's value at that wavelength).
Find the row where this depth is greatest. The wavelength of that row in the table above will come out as 5455.54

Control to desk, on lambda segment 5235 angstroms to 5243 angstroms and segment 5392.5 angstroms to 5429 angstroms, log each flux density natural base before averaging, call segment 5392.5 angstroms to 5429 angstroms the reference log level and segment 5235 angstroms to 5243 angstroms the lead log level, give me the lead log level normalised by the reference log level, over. 1.01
